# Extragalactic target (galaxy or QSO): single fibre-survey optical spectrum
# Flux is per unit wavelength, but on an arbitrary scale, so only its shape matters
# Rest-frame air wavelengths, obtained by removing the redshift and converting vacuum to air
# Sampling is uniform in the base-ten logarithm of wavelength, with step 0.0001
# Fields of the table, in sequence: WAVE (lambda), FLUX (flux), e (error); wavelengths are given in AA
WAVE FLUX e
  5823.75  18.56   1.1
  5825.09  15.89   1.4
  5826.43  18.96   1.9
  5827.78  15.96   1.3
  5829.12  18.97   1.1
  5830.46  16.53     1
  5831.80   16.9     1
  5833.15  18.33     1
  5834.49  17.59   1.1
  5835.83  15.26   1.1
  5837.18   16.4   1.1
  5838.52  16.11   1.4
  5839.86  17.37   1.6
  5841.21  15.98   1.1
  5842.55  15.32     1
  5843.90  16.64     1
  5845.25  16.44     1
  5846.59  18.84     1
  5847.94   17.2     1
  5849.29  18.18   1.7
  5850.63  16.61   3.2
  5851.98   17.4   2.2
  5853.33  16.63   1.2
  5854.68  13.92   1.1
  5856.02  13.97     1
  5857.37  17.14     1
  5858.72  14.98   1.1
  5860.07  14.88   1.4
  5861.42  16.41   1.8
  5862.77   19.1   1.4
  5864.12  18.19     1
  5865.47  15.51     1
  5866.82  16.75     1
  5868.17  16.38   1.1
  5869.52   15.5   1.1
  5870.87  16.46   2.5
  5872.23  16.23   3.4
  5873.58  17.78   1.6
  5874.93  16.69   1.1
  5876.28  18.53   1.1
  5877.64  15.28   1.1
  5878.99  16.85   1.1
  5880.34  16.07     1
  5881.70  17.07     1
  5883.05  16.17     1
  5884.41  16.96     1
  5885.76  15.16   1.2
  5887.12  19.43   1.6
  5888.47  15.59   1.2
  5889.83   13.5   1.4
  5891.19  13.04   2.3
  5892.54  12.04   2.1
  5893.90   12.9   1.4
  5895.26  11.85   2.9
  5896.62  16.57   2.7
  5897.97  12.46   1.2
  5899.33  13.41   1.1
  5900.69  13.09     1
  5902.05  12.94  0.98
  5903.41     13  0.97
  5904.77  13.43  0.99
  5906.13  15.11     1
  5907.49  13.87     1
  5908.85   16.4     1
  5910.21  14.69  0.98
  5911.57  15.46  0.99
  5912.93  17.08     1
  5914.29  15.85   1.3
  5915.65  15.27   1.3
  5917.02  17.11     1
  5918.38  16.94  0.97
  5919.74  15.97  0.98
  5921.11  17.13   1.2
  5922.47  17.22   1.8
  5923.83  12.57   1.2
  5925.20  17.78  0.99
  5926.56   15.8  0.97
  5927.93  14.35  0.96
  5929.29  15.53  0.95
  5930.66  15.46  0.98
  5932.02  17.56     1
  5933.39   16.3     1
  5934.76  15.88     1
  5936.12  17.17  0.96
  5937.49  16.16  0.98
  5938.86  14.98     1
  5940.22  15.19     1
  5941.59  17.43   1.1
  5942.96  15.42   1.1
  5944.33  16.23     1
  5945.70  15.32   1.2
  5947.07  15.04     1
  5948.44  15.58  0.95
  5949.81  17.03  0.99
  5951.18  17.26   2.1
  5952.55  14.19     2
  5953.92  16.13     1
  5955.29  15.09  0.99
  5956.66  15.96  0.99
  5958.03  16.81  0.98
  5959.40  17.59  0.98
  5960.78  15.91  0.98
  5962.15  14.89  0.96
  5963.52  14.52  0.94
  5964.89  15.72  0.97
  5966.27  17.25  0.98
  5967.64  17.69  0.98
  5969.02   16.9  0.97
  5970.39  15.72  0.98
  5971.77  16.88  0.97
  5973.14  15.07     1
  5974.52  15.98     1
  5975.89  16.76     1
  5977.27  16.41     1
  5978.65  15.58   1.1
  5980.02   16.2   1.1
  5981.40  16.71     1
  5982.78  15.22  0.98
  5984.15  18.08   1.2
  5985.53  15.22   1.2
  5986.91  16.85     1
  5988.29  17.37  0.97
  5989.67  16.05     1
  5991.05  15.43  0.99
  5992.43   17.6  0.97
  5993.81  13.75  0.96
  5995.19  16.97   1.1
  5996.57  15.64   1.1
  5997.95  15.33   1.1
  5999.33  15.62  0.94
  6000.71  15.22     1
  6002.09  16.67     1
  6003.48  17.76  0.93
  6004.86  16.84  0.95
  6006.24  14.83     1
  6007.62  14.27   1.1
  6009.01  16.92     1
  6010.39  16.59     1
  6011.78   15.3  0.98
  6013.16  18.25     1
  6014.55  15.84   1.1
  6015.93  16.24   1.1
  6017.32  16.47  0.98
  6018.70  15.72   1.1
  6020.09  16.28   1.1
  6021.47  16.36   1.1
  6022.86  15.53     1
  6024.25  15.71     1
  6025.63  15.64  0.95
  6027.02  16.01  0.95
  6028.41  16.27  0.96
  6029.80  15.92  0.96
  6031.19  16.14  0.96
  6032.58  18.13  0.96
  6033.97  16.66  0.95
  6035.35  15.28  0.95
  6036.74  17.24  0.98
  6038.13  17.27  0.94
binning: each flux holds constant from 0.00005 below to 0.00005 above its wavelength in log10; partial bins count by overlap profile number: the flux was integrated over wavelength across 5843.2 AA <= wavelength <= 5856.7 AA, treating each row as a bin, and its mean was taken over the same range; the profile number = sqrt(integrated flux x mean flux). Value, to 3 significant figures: 60.9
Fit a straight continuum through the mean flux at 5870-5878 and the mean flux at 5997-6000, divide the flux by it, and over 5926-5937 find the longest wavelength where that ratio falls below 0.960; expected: 5930.66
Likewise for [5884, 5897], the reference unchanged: 5895.26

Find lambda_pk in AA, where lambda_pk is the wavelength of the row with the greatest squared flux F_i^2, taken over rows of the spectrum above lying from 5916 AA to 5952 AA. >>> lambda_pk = 5925.20 AA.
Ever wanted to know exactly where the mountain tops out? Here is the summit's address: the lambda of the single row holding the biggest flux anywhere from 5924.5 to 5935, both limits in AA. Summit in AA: 5925.20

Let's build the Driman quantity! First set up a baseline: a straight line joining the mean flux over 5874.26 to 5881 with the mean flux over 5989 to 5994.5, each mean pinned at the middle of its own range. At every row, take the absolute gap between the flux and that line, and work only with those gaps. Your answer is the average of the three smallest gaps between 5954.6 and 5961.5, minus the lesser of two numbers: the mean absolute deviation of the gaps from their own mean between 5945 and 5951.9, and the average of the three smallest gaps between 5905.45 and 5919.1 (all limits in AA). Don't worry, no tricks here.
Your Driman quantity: 0.10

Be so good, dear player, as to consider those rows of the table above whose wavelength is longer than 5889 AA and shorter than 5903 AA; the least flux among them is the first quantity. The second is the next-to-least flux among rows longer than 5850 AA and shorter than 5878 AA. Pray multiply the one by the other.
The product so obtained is 166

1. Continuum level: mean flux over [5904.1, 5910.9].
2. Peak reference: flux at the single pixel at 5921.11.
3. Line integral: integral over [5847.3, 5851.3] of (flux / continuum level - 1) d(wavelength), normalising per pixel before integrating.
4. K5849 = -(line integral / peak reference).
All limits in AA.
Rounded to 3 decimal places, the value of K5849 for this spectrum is -0.042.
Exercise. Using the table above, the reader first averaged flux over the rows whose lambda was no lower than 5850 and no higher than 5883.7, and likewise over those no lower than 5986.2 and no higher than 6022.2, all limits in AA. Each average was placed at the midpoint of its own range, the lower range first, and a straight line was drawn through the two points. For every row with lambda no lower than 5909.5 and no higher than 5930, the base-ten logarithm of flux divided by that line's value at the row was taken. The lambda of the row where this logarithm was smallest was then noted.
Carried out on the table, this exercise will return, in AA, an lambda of 5923.83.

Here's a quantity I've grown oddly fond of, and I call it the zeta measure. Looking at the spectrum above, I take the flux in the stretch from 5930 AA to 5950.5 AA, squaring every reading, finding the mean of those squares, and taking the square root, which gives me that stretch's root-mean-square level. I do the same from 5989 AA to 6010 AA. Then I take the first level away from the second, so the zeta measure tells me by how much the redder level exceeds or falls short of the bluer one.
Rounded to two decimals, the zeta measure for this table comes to -0.11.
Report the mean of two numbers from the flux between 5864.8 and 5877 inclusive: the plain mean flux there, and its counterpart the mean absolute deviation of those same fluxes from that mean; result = 8.67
